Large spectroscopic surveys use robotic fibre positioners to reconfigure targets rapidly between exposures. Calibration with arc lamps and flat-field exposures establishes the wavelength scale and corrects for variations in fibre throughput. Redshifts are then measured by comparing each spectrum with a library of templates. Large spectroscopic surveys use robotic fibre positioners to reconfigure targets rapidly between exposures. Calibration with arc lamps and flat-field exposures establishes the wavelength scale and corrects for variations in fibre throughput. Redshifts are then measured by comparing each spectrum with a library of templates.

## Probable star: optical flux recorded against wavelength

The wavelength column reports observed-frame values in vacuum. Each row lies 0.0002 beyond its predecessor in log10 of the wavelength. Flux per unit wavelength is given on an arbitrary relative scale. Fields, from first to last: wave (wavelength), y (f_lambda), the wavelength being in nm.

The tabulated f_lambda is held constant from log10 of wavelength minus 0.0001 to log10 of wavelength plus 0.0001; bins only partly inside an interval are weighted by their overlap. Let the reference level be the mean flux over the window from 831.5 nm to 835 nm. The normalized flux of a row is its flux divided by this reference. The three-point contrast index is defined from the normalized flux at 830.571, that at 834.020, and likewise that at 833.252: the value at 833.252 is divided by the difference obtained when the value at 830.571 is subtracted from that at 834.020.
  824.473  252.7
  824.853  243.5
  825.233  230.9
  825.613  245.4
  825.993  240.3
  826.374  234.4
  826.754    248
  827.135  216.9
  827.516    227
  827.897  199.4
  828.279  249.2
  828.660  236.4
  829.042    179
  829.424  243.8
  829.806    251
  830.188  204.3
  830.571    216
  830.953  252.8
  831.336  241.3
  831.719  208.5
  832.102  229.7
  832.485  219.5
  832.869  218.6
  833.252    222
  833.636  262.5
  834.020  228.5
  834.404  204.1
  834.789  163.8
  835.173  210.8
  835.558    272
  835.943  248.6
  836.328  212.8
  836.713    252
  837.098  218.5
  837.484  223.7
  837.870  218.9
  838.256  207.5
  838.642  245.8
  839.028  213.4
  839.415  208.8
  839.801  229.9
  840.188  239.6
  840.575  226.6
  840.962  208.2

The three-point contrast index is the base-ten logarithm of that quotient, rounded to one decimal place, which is 1.2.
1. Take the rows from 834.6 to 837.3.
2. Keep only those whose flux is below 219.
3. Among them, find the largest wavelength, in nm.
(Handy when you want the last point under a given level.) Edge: 837.098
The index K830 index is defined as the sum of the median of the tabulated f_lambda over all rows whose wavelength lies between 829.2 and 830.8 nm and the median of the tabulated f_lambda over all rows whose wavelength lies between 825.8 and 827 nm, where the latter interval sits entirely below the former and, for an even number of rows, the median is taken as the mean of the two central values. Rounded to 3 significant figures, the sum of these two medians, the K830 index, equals 470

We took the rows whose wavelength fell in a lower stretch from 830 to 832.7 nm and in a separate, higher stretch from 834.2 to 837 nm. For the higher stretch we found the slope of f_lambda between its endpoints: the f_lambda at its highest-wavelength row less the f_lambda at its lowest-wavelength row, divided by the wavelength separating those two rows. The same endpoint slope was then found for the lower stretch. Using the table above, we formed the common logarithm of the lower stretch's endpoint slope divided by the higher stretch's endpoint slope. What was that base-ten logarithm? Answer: -0.5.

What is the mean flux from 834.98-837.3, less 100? 136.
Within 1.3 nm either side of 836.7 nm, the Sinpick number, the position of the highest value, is 835.558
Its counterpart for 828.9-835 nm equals 833.636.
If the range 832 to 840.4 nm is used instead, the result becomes 835.558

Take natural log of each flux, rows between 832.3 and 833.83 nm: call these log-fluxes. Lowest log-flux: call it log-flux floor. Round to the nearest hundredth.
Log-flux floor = 5.39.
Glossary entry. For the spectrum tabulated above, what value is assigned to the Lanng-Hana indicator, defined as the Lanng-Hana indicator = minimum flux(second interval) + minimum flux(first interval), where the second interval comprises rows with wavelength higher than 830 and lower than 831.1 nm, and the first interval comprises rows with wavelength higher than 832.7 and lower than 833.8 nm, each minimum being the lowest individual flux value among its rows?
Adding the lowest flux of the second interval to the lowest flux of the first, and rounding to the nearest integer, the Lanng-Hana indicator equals 423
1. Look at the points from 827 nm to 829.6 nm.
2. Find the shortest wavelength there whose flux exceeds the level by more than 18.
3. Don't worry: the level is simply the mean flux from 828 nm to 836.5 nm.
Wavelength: 828.279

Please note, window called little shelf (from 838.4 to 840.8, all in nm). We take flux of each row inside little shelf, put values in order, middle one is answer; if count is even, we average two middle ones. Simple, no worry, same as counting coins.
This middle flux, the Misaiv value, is 228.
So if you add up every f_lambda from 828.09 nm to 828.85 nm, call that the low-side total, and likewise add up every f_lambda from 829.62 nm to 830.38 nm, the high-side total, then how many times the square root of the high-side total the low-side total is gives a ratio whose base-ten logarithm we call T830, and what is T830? 1.36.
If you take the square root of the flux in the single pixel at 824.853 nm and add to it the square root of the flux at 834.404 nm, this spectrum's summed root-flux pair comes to 29.9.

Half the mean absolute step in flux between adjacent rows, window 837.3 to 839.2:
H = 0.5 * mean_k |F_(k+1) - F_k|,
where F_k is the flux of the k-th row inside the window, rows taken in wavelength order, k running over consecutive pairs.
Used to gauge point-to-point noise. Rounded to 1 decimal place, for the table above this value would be 10.9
